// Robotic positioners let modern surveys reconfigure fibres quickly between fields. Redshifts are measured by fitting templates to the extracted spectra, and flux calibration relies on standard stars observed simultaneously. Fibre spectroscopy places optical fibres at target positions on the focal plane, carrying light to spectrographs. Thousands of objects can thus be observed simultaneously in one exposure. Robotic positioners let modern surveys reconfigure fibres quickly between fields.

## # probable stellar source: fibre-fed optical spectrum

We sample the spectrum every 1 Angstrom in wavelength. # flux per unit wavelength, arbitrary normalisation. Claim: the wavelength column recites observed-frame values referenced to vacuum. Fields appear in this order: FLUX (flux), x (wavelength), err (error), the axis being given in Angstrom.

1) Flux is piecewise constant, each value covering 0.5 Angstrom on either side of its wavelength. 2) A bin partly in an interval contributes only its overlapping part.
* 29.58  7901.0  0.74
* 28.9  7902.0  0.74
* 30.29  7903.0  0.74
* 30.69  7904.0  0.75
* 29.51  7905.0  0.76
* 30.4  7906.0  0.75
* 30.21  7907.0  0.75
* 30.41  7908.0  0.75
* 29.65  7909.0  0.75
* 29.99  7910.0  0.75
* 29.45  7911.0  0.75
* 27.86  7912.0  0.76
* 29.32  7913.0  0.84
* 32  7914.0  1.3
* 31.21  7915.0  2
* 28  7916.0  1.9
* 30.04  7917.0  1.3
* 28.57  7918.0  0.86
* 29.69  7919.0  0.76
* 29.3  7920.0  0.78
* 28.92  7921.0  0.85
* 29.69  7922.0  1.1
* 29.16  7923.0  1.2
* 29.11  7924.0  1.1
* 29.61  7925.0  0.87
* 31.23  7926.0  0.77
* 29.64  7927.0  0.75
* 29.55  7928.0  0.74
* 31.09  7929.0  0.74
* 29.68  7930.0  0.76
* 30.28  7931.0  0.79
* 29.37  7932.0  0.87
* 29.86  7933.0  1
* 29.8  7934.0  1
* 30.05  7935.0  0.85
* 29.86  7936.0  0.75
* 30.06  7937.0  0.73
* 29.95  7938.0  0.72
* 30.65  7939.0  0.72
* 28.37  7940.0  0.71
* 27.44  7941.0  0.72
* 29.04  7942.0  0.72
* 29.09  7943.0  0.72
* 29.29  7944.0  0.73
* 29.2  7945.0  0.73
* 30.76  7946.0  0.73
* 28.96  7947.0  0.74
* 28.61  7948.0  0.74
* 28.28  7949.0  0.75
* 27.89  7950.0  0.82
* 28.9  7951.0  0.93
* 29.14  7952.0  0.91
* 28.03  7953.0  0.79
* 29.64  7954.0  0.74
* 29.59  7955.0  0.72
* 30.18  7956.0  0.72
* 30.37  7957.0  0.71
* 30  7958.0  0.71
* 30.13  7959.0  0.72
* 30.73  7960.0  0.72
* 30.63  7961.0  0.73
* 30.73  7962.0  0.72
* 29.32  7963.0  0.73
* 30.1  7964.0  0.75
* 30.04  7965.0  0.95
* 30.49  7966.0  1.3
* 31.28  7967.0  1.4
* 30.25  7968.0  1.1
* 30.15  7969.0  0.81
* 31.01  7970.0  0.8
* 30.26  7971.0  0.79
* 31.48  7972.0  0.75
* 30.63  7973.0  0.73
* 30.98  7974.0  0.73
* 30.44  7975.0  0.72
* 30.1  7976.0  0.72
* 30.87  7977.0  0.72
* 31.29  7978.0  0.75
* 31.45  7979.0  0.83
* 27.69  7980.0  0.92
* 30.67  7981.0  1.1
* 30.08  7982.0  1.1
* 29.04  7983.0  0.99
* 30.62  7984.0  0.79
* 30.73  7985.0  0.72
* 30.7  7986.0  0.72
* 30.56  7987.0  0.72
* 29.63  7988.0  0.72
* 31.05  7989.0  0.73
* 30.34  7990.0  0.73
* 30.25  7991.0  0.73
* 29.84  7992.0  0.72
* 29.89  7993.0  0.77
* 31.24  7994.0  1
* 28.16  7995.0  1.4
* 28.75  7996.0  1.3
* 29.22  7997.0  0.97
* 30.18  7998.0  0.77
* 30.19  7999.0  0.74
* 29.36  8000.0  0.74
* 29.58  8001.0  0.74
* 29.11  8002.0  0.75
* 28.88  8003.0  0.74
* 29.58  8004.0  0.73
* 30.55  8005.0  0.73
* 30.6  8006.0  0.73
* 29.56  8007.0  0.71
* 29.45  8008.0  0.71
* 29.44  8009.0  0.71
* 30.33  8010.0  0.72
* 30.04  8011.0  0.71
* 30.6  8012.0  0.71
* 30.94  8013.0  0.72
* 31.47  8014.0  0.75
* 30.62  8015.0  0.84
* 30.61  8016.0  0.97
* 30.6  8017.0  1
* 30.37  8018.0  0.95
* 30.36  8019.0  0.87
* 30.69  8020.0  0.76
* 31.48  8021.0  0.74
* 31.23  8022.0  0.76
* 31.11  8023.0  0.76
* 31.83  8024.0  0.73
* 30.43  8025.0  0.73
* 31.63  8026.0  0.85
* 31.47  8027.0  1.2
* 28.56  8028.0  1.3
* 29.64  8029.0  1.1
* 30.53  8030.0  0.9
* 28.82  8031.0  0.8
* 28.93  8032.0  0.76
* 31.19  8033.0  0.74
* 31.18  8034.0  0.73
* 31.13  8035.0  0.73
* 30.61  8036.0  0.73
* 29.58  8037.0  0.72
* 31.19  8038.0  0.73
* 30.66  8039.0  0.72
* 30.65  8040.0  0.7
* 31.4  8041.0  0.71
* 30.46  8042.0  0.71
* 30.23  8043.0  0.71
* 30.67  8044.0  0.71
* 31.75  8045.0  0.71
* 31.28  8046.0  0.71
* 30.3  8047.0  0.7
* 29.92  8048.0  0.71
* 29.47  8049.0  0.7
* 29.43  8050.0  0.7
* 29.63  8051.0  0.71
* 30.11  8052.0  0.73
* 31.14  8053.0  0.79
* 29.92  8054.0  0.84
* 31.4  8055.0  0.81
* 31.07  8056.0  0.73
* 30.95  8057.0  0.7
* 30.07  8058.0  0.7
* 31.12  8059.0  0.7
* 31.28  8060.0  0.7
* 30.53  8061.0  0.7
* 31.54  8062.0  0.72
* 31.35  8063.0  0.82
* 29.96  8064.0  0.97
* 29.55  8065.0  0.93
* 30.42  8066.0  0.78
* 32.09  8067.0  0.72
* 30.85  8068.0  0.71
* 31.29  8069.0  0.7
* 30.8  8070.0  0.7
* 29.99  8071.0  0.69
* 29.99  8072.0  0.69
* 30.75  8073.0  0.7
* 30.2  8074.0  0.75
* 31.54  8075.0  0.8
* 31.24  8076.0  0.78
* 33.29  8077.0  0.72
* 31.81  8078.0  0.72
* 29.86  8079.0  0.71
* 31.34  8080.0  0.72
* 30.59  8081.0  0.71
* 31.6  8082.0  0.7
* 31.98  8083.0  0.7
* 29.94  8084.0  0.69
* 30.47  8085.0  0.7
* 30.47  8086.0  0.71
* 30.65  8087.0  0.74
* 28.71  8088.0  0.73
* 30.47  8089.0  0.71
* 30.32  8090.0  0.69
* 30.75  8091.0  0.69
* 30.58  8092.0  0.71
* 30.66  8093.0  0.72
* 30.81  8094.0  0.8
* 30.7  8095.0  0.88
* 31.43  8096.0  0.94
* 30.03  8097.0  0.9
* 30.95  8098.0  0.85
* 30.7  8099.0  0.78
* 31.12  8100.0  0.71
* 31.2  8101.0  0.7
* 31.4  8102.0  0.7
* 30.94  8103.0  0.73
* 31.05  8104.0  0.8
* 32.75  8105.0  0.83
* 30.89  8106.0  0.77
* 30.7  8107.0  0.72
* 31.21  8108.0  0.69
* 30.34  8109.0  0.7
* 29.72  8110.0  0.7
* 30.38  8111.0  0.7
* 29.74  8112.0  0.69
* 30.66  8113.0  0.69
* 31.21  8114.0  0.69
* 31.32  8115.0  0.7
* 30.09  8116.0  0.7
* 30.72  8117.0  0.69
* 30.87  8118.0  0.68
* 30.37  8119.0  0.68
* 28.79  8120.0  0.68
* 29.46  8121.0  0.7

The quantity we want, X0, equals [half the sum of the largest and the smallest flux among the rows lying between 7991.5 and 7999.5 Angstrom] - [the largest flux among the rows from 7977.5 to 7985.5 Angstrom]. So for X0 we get -1.75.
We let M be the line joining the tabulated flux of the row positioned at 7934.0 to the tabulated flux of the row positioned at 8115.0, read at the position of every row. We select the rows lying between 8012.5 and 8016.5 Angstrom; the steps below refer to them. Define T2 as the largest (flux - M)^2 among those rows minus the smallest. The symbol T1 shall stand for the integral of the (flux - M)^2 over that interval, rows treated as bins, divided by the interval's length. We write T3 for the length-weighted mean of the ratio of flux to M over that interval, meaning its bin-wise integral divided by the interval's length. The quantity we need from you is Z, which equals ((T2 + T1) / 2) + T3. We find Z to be 1.7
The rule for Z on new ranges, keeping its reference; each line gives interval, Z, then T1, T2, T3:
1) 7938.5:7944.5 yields 4.6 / 1.72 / 5.5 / 0.97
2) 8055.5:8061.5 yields 1.4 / 0.17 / 0.6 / 1.00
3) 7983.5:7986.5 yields 1.2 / 0.21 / 0.1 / 1.02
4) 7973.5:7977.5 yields 1.5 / 0.33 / 0.7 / 1.01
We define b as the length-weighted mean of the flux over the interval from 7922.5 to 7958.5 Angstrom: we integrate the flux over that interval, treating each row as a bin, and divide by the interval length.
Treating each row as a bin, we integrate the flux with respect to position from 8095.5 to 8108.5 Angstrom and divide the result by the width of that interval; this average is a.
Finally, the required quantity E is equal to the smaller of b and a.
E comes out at 29.5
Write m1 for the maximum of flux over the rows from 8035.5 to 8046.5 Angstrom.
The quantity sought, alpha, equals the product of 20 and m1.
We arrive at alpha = 635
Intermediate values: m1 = 31.75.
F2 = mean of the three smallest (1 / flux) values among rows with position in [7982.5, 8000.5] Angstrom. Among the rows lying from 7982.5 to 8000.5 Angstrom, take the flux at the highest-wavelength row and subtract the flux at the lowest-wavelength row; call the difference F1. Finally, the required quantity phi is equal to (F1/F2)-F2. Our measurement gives 10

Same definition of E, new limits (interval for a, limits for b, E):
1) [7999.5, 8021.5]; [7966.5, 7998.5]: 30.2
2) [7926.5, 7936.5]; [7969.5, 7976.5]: 29.9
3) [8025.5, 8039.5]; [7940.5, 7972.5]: 29.7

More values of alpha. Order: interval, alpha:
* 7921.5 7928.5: 625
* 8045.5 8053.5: 626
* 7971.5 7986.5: 630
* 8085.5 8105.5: 655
